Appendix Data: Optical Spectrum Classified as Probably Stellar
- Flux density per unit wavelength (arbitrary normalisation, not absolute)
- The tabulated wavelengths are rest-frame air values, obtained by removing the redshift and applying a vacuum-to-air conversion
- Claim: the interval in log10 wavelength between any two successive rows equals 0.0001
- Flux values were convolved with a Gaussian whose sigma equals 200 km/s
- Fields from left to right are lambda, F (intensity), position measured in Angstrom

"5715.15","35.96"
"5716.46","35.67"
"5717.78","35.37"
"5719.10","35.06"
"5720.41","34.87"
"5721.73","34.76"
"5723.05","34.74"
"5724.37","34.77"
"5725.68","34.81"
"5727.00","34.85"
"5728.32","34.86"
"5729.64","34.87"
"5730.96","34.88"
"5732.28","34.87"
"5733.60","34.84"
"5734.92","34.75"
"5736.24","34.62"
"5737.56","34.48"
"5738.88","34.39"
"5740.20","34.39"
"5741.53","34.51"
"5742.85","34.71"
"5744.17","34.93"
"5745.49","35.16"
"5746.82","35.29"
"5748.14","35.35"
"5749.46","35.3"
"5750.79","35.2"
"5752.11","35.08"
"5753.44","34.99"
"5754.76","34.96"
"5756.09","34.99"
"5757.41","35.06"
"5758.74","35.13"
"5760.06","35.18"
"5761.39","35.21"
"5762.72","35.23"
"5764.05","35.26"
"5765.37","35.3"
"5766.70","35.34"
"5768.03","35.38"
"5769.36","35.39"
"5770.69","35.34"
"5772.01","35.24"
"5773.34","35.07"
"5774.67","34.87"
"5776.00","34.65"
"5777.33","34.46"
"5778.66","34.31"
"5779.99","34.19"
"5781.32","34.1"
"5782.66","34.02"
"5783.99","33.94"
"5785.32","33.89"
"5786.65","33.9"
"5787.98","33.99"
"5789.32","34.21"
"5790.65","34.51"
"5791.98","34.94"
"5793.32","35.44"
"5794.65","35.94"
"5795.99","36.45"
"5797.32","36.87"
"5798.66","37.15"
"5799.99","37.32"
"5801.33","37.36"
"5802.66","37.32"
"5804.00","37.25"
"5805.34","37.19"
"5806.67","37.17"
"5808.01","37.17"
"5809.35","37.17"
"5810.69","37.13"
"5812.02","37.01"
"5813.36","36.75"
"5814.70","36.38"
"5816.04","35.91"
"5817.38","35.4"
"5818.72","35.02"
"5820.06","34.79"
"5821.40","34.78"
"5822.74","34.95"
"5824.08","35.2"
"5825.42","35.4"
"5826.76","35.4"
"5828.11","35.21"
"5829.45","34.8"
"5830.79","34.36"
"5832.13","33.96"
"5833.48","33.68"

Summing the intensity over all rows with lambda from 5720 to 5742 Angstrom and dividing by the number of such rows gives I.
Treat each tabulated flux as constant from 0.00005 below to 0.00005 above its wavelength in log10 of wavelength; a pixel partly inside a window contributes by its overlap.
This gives 34.7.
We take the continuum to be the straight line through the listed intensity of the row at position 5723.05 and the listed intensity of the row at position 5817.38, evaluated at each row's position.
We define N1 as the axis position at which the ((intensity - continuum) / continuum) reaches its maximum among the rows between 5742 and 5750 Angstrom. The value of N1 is 5748.14 Angstrom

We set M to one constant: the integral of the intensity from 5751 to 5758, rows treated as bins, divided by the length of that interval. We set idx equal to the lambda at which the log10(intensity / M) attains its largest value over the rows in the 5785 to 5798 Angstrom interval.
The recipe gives 5797.32 Angstrom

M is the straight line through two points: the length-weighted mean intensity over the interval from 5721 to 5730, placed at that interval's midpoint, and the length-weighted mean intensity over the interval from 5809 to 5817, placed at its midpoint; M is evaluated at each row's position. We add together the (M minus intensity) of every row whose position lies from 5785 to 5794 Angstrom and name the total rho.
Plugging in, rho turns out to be 12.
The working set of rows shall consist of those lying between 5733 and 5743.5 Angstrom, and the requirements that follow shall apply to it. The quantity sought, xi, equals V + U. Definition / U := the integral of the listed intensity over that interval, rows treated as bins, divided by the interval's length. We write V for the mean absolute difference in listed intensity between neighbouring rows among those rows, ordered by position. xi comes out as 34.7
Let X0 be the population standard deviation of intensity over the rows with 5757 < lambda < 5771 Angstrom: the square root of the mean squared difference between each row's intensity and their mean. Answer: 0.1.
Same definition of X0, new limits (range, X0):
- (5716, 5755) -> 0.3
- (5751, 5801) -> 0.8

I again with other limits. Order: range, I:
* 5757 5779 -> 35.1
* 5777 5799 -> 34.8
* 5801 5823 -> 36.4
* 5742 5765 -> 35.1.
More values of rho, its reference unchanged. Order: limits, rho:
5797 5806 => -6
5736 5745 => 4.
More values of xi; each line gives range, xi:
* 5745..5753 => 35.3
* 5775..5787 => 34.3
